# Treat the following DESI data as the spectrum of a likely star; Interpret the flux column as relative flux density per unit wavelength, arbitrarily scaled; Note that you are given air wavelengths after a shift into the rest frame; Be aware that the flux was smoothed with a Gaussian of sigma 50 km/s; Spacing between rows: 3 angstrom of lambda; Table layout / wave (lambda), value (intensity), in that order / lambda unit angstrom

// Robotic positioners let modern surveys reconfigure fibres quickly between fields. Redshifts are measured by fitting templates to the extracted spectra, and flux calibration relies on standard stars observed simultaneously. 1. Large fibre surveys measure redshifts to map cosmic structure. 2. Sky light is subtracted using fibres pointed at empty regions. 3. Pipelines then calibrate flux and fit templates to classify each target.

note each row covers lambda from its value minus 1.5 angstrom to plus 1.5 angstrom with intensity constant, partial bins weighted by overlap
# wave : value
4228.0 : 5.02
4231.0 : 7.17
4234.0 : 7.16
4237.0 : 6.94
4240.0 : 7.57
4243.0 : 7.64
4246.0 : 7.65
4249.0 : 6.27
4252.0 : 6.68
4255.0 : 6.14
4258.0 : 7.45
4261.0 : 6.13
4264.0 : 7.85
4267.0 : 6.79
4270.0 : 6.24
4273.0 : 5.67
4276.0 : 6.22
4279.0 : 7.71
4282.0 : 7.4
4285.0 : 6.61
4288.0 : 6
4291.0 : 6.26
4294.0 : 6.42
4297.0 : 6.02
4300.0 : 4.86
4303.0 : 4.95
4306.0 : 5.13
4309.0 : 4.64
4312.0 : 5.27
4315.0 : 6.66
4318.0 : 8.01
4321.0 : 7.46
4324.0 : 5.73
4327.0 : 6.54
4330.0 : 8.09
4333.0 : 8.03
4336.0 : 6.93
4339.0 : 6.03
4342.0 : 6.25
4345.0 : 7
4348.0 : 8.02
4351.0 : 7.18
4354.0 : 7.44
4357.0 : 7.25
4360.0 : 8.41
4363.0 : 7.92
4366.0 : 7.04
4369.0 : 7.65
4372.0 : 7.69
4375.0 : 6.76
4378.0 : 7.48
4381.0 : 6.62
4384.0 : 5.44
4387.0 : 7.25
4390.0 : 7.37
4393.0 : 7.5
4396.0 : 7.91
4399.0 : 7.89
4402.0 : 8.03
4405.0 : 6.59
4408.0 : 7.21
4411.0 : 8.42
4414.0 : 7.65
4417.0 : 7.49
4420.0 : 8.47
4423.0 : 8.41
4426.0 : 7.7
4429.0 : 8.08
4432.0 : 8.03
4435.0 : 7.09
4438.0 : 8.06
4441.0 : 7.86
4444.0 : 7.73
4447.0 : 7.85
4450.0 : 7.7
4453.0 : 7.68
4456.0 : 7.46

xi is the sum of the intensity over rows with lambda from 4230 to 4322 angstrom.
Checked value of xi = 203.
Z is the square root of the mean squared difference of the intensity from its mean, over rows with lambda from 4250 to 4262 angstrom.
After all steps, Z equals 0.54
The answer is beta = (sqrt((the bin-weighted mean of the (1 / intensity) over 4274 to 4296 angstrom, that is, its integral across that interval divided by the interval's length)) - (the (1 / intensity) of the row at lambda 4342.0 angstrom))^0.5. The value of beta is 0.48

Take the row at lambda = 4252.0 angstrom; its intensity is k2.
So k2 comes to 6.68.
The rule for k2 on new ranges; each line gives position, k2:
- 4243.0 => 7.64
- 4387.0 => 7.25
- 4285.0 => 6.61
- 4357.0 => 7.25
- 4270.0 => 6.24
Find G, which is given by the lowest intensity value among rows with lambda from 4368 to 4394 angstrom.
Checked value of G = 5.44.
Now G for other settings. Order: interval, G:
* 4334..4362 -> 6.03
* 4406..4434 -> 7.21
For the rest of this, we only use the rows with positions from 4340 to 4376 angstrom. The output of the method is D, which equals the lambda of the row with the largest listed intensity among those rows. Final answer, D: 4360.0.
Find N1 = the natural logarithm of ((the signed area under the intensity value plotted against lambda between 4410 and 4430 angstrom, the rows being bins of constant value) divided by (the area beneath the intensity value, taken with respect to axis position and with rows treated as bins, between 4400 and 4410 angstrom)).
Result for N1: 0.78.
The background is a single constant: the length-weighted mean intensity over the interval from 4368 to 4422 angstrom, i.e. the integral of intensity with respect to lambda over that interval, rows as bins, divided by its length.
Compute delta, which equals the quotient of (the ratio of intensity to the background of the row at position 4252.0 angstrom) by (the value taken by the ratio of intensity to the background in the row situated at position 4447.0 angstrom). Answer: 0.85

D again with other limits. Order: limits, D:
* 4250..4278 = 4264.0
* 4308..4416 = 4411.0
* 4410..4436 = 4420.0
